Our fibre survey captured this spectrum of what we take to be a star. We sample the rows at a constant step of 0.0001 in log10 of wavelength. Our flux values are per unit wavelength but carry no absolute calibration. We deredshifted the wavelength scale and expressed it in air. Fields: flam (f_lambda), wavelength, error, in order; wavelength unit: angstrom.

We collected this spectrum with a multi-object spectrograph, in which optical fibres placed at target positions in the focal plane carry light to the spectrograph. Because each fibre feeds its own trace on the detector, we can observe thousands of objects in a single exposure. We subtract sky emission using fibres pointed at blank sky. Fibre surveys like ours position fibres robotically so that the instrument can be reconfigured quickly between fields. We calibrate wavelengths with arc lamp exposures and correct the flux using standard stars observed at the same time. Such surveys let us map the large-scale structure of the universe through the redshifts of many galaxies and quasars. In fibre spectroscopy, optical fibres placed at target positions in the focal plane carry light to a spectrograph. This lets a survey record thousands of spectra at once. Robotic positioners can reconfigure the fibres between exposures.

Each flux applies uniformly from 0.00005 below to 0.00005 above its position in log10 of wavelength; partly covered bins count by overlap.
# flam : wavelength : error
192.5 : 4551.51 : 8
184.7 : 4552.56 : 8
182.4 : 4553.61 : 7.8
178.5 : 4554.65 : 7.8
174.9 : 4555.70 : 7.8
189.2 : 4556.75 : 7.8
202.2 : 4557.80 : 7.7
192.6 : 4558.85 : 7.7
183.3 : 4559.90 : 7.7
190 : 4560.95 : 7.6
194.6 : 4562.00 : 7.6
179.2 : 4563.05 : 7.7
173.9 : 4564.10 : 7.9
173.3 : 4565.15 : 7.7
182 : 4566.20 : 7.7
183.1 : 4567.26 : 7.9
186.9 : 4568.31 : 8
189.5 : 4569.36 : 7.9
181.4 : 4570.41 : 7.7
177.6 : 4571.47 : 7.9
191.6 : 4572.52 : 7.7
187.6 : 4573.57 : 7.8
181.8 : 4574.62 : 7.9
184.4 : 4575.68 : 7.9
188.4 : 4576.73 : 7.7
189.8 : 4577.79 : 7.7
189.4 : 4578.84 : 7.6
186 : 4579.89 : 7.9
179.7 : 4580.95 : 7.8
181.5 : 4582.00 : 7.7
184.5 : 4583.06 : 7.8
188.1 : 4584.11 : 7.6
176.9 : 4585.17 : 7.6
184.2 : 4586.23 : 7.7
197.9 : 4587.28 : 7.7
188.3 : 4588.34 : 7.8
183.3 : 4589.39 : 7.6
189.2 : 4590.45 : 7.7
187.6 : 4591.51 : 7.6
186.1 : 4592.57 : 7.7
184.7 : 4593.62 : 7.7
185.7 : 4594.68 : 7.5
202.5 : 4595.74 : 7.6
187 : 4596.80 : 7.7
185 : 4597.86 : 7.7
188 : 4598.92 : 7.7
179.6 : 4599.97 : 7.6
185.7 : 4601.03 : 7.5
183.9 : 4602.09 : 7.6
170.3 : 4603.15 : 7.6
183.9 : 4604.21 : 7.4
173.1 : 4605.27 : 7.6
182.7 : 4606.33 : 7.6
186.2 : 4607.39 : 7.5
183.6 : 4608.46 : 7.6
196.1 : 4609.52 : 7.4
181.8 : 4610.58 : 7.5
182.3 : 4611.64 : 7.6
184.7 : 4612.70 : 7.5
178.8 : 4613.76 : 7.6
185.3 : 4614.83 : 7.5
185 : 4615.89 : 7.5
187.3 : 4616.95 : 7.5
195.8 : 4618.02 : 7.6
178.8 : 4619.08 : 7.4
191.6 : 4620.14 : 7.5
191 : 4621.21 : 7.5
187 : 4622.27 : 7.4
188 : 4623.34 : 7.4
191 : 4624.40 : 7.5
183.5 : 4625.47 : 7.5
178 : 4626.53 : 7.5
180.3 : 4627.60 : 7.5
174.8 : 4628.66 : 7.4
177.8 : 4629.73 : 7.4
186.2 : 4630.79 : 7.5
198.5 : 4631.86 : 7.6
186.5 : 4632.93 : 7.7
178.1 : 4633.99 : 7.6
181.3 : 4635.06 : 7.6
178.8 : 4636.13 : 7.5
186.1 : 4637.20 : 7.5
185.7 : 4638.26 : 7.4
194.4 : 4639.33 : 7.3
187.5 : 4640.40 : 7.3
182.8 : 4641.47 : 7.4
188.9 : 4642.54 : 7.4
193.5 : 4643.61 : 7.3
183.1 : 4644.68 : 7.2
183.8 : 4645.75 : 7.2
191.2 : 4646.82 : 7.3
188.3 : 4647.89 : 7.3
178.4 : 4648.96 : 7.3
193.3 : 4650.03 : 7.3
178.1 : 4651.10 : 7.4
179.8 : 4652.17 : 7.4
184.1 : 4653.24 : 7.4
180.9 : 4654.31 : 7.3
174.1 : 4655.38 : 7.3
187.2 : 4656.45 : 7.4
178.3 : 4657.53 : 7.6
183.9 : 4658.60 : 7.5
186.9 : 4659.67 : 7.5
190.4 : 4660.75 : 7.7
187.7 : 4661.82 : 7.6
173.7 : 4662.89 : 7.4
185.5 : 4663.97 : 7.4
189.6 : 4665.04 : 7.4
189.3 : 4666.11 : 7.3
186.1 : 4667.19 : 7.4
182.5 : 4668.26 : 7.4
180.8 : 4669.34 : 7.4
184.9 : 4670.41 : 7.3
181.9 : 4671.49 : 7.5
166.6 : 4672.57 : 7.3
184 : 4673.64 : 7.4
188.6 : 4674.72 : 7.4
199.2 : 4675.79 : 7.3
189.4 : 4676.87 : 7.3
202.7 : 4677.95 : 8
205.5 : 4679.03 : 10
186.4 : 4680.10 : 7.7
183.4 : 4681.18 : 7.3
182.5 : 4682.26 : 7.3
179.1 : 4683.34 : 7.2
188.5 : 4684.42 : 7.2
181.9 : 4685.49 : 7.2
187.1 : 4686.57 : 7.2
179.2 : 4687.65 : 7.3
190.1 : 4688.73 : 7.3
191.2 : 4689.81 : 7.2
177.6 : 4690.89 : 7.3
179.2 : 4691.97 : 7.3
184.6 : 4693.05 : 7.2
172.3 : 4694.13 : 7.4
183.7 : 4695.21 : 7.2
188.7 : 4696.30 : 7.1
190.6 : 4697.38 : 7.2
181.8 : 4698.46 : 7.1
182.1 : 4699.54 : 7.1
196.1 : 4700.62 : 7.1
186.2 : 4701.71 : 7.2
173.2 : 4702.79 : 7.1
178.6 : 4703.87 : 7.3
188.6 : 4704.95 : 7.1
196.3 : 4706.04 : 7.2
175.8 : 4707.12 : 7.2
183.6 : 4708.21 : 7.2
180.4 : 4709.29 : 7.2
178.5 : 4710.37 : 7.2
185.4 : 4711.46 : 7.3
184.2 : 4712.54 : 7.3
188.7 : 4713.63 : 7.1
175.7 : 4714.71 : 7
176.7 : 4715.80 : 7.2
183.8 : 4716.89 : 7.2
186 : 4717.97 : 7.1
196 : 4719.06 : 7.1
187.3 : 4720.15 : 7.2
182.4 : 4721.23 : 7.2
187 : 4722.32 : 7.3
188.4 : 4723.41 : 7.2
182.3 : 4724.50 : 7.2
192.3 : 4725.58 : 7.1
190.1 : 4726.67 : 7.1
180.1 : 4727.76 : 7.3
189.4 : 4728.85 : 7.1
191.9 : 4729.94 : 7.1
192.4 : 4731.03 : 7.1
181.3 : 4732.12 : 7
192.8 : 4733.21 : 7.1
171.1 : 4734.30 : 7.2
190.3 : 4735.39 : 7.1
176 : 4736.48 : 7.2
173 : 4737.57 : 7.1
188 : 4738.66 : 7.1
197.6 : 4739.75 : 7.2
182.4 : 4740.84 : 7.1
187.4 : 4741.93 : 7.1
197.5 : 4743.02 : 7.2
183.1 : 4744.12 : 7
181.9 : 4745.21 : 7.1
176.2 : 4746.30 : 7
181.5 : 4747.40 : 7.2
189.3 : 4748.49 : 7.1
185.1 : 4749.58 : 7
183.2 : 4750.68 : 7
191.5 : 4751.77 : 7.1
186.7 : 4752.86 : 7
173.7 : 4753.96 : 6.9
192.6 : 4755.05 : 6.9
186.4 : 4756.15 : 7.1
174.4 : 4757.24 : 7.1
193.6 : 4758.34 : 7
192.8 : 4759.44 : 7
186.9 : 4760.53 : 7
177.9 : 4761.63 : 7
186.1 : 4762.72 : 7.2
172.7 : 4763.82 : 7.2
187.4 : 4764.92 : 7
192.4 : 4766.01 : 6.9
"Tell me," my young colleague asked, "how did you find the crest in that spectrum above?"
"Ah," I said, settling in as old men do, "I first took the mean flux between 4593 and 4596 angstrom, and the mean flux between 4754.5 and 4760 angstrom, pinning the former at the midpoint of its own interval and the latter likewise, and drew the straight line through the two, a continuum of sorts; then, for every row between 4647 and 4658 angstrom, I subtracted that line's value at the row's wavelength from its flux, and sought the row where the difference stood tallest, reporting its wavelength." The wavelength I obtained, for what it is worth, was 4650.03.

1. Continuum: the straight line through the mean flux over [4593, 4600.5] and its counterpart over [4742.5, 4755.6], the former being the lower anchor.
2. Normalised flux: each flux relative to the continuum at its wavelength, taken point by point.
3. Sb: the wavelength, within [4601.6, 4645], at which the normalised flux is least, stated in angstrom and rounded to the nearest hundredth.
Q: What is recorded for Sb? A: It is 4603.15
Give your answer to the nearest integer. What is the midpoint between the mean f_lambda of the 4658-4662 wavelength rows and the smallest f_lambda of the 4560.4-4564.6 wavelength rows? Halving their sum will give 181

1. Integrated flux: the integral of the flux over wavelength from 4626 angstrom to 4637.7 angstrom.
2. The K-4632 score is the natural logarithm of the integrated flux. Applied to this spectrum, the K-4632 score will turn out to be 7.7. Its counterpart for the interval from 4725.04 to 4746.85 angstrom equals 8.3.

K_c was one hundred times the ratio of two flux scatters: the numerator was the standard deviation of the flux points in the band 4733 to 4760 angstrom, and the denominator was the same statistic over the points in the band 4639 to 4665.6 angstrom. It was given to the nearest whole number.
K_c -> 134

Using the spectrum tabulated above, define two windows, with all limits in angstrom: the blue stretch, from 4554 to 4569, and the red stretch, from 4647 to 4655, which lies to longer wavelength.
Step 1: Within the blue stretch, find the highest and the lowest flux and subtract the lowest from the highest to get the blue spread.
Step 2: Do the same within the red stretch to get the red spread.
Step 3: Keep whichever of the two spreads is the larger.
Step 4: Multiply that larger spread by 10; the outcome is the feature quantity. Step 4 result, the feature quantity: 289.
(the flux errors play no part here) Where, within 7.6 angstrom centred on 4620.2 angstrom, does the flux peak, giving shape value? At 4618.02 angstrom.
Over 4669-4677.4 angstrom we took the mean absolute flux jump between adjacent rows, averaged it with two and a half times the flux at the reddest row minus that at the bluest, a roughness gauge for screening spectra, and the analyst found 15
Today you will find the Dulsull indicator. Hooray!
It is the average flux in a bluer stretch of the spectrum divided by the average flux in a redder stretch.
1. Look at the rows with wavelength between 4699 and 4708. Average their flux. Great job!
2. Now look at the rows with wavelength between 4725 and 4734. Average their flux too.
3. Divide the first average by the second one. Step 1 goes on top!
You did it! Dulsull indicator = 0.98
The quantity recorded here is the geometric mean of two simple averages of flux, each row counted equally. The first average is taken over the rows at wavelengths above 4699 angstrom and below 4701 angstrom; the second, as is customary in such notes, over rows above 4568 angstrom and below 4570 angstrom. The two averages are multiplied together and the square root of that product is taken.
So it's 189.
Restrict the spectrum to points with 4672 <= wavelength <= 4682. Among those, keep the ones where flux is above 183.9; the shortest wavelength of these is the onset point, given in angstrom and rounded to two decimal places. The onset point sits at 4673.64 angstrom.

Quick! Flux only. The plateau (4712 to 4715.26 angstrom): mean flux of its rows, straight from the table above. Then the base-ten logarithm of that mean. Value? 2.26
